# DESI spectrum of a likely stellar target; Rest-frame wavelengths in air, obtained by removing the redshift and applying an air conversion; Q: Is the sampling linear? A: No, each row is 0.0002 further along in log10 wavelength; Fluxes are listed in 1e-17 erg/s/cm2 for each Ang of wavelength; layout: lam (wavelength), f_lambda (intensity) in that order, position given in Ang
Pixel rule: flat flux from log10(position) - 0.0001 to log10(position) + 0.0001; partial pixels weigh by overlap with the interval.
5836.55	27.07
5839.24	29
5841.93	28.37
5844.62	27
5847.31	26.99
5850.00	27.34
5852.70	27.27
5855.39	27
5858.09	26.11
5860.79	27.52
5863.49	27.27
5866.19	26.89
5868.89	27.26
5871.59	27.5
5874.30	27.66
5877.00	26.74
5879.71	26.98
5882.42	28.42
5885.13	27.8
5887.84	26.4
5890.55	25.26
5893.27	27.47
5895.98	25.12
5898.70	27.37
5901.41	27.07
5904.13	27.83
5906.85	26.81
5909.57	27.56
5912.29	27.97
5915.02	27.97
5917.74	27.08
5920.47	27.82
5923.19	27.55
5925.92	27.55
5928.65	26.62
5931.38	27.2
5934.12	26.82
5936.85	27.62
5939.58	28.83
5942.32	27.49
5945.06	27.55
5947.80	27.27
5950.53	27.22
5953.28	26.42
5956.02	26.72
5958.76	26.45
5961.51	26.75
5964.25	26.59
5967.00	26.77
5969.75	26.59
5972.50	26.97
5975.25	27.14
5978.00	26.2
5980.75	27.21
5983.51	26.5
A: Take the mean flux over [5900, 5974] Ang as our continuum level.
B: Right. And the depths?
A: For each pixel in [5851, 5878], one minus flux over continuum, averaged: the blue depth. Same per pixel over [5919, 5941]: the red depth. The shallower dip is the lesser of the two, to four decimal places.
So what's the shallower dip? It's -0.0101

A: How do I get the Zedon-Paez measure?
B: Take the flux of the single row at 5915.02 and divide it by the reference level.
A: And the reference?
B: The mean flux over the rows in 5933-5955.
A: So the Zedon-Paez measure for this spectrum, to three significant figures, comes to 1.02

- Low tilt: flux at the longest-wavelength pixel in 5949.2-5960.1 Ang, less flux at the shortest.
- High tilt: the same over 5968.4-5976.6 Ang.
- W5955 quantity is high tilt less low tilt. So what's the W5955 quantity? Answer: 1.3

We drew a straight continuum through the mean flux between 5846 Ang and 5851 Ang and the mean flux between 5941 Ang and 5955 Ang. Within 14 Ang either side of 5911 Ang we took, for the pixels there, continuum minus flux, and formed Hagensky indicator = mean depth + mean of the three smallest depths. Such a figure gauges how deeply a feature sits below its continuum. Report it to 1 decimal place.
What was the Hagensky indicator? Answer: -1.1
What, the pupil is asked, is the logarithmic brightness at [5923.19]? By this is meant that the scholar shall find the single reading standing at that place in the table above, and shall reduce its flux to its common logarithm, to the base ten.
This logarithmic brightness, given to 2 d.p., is 1.44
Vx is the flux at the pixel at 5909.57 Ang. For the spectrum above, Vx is 27.56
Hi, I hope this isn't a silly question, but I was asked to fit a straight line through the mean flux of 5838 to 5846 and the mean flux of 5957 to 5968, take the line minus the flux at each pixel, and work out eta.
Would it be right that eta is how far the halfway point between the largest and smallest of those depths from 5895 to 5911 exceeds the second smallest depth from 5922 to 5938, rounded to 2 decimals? 1.39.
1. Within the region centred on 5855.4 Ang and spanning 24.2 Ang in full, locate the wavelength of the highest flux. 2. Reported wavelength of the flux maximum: 5860.79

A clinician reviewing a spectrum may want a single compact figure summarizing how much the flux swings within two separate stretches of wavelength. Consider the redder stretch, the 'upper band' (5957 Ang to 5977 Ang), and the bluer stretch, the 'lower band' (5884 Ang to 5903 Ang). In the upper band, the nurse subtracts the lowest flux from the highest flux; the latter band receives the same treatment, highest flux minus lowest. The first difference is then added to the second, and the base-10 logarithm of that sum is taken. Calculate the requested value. 0.53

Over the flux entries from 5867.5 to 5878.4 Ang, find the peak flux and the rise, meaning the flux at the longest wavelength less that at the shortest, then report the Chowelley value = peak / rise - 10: -63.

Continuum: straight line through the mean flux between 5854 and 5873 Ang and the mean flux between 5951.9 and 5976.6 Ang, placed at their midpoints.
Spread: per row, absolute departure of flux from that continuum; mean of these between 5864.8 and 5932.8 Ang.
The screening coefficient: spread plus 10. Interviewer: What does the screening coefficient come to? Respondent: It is 10.6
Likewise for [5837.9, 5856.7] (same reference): 10.5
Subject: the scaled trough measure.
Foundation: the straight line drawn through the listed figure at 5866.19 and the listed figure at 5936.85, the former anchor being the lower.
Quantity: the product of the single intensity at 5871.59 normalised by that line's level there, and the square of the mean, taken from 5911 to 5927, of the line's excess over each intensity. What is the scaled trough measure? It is 0.05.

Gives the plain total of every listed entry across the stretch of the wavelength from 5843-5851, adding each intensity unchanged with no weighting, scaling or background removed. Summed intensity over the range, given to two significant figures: 81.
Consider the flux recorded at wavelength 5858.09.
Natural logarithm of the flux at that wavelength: 3.262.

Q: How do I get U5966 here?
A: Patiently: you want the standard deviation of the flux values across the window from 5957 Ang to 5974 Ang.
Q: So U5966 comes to 0.2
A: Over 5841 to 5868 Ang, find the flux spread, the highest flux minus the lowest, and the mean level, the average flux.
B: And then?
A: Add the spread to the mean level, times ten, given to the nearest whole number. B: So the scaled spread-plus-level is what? 294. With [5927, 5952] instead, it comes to 296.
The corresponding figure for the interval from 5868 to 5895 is 303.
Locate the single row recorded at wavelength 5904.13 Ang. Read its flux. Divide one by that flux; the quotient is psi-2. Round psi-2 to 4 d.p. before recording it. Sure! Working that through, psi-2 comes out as 0.0359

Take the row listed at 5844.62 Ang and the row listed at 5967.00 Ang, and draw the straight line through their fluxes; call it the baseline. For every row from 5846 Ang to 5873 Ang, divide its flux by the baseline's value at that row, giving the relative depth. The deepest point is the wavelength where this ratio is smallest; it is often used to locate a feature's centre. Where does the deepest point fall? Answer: 5858.09 Ang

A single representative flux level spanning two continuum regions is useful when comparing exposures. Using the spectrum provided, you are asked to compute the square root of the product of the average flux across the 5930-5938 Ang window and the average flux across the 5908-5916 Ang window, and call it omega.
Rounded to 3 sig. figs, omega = 27.5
